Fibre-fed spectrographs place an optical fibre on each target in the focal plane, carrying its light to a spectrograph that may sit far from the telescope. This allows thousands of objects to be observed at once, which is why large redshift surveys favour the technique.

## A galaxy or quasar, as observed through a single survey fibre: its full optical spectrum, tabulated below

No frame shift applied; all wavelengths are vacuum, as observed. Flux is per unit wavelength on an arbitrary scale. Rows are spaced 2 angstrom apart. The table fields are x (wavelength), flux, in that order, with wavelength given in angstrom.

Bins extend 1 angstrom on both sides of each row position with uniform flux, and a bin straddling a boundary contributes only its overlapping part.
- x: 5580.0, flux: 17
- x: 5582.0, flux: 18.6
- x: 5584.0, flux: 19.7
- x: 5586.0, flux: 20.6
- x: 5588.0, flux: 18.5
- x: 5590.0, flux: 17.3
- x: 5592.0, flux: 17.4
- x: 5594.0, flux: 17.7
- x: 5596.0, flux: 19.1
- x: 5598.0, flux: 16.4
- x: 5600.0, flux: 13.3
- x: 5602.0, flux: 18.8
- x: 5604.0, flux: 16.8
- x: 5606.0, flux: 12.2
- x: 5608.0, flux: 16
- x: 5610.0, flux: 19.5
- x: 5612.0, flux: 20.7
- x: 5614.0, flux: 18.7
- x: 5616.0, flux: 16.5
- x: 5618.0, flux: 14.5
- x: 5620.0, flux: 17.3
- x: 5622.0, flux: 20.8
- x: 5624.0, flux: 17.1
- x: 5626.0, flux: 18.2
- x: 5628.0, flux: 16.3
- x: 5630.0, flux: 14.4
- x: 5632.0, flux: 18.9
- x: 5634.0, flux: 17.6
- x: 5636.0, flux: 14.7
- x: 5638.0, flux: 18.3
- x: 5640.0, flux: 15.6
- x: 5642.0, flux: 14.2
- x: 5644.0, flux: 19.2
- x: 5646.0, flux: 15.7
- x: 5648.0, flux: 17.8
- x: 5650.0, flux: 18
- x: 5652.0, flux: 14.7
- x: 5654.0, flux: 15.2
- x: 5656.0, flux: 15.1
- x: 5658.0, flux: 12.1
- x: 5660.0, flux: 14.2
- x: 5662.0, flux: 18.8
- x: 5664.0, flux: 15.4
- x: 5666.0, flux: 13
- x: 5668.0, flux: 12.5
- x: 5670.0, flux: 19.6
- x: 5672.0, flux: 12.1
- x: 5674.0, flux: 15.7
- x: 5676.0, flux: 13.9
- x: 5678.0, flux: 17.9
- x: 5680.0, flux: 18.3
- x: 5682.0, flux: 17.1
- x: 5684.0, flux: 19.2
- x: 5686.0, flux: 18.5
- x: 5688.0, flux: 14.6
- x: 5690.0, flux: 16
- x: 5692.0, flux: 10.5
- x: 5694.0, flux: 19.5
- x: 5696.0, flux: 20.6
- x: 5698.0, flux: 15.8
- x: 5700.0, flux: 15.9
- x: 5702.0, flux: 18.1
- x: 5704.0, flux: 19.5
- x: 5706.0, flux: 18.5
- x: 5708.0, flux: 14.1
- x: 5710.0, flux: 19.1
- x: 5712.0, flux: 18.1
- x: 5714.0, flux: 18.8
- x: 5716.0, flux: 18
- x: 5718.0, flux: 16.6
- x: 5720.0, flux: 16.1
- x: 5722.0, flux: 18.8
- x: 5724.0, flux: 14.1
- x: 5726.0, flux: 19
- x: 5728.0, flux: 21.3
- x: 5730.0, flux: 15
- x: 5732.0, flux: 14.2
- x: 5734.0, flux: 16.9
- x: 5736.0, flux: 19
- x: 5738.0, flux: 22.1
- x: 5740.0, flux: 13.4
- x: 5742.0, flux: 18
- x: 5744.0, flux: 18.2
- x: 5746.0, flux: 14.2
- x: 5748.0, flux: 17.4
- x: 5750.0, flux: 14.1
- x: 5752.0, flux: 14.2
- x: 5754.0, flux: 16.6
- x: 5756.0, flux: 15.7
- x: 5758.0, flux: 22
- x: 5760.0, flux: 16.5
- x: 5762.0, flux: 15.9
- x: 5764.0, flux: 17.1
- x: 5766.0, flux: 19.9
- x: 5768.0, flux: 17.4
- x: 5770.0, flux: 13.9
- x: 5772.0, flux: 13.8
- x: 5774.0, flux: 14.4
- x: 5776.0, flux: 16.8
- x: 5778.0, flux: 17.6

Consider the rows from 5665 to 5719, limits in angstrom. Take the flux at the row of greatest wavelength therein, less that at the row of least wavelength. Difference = 3.6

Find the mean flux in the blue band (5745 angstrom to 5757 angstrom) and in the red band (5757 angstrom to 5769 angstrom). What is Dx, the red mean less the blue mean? 2.8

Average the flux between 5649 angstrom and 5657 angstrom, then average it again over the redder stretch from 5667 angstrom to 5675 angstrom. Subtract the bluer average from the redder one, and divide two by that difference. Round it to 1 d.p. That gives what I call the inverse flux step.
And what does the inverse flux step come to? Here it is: -2.6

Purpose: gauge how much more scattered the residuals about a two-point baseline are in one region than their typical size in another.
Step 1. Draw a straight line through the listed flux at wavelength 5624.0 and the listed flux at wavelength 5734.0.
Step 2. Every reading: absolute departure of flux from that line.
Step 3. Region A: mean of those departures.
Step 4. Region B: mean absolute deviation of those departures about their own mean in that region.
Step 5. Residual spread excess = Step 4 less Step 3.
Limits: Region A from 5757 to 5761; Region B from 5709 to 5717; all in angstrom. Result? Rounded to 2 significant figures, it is -2.3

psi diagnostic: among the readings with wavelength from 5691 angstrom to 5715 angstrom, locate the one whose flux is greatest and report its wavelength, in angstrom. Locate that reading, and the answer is 5696.0 angstrom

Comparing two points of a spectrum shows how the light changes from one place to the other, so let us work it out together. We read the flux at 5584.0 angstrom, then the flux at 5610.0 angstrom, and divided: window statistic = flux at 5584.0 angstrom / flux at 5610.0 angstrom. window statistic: 1.01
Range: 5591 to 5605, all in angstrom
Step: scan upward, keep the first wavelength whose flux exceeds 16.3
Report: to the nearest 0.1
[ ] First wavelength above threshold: 5592.0 angstrom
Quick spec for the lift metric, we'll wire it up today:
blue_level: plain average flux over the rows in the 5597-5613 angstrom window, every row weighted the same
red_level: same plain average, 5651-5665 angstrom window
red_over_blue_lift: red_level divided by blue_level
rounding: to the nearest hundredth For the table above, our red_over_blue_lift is 0.90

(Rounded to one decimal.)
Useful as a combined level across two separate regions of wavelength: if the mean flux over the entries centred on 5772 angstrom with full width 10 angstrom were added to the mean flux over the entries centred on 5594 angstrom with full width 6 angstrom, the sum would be 33.3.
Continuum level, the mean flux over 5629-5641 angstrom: 16.6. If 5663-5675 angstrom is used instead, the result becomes 14.7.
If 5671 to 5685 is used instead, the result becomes 16.3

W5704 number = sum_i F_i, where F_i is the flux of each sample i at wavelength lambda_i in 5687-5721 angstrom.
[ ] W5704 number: 290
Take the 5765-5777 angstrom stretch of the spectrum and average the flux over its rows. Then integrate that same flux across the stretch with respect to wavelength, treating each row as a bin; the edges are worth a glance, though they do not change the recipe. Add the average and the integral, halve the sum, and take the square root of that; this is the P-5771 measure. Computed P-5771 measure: 10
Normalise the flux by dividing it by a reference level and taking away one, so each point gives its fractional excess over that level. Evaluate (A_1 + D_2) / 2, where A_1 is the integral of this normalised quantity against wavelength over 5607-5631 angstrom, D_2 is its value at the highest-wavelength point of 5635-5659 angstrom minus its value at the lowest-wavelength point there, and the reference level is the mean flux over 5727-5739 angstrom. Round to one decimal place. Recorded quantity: -0.5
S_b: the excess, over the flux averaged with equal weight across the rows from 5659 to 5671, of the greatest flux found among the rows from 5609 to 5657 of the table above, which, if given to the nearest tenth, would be 5.2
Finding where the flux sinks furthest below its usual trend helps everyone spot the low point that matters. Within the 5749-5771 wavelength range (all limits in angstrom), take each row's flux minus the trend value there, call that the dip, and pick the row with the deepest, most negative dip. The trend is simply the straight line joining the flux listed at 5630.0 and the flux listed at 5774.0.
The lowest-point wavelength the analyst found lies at 5770.0 angstrom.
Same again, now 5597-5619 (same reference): 5606.0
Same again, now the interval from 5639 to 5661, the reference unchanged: 5658.0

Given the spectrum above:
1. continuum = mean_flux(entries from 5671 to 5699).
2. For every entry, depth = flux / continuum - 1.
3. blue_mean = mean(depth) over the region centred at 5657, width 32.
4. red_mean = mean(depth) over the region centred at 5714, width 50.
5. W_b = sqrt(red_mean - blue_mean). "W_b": 0.34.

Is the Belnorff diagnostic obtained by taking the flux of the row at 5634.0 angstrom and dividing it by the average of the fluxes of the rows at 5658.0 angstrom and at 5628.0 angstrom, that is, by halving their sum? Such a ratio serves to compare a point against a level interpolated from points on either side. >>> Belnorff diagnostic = 1.24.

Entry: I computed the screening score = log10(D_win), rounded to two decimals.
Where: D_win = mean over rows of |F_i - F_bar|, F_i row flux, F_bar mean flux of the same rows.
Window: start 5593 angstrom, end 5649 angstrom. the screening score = 0.24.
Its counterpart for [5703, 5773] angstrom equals 0.30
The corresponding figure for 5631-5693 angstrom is 0.31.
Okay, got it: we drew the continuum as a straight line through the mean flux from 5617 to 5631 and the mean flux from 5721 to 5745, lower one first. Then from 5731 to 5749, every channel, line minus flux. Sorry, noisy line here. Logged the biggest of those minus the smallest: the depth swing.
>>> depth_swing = 8.7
